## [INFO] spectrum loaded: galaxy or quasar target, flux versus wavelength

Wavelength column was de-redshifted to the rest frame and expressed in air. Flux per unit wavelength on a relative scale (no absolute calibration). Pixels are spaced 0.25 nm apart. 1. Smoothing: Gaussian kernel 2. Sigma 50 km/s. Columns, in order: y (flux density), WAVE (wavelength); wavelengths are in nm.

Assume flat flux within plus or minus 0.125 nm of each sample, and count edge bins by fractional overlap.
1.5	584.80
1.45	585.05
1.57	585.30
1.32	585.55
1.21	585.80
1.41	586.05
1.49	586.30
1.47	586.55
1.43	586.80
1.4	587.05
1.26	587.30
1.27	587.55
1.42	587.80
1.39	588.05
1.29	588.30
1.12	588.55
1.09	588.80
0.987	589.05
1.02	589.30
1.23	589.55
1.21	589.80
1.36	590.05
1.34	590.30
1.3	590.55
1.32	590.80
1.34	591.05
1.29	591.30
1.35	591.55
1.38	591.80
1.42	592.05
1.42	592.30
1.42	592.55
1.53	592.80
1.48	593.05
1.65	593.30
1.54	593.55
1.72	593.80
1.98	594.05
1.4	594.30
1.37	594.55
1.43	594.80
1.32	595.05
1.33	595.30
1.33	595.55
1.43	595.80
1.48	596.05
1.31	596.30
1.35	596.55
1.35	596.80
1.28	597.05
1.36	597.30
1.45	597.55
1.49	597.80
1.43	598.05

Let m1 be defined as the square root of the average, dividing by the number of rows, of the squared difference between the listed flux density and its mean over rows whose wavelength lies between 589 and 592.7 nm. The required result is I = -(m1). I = -0.13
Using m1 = 0.13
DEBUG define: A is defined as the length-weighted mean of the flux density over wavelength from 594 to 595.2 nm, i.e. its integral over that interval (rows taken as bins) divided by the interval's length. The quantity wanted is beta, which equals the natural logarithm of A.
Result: 0.383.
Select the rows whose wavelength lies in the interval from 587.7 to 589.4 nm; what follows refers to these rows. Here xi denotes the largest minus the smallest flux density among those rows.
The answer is 0.43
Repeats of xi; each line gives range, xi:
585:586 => 0.36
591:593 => 0.24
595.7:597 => 0.17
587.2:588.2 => 0.16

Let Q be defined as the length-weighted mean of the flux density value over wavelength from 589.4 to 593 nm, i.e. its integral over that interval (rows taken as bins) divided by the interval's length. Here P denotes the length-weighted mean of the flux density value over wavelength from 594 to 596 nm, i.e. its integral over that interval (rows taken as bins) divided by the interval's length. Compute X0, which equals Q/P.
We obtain 0.94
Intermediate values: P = 1.43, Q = 1.35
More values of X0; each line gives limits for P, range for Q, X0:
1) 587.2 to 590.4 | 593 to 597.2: 1.18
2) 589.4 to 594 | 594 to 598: 1.00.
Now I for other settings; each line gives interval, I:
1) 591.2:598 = -0.15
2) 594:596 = -0.21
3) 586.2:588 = -0.08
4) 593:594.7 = -0.20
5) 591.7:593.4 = -0.09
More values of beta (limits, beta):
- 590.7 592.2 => 0.301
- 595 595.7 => 0.286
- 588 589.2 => 0.147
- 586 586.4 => 0.375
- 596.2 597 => 0.287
